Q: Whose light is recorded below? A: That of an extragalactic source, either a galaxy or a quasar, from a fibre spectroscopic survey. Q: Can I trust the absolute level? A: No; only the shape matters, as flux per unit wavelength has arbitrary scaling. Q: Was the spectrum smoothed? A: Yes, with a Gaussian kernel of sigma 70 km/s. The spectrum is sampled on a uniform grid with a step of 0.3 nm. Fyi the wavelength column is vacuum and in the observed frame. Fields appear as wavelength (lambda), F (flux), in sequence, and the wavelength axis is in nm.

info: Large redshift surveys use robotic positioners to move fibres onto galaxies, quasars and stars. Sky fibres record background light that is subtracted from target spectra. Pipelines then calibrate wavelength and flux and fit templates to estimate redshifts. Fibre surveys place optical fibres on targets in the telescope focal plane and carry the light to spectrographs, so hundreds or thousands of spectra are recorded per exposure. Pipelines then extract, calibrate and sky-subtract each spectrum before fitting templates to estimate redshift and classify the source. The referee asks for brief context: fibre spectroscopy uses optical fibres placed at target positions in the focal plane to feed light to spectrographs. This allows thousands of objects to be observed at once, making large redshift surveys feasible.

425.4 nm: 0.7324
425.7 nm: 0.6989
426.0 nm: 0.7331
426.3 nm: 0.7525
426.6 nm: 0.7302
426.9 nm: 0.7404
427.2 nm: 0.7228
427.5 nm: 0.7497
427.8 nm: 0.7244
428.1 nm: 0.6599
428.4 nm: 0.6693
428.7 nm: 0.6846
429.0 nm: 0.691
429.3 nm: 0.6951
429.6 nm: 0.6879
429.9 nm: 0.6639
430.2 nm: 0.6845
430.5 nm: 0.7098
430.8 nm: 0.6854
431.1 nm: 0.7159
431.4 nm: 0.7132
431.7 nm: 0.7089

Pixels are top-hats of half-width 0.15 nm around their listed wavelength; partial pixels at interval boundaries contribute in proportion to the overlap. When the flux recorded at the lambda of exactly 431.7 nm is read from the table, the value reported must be 0.7089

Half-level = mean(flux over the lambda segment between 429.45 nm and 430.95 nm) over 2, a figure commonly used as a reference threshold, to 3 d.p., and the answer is 0.343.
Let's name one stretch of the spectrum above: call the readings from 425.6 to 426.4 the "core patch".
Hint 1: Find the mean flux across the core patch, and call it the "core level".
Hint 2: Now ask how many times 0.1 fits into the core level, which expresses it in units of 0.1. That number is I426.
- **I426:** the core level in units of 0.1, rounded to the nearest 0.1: 7.3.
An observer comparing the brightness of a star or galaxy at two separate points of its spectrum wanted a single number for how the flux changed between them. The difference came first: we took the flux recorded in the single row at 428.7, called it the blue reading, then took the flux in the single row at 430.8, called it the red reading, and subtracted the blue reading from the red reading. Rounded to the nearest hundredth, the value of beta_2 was 0.00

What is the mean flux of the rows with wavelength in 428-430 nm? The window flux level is 0.68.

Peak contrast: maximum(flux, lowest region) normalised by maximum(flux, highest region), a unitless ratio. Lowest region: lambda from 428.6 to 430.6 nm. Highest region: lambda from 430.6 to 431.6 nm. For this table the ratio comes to 0.99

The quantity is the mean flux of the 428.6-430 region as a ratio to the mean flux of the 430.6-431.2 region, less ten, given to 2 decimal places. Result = -9.02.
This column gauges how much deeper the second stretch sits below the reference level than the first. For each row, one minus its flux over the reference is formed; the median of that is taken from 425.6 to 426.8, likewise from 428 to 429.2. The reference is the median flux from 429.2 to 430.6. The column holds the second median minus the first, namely 0.080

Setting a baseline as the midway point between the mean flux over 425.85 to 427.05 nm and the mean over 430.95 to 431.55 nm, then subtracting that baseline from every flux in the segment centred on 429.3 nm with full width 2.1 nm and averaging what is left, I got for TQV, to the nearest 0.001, -0.044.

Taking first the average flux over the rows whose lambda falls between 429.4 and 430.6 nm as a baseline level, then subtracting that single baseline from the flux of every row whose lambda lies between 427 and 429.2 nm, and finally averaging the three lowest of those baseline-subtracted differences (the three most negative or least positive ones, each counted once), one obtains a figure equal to -0.015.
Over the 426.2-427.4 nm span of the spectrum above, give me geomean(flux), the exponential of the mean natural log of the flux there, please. 0.736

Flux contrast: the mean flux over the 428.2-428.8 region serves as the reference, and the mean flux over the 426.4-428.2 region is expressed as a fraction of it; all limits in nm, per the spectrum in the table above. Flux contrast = 1.07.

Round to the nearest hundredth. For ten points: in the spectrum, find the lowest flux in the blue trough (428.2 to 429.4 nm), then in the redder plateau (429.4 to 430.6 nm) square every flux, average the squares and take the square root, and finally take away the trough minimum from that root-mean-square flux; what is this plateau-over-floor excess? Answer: 0.02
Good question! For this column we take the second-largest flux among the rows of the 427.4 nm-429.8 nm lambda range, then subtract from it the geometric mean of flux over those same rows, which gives 0.030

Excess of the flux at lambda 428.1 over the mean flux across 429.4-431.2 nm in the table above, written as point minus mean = -0.031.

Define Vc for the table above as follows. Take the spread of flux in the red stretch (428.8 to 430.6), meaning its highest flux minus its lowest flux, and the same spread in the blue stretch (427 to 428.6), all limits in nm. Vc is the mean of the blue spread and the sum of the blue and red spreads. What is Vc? 0.113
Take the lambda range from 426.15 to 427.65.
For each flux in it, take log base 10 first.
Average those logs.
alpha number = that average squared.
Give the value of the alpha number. 0.0172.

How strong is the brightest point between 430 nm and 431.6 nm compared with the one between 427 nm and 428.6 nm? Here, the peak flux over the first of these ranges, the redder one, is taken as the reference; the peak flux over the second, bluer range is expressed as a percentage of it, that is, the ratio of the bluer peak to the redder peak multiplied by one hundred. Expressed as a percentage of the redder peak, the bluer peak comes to 105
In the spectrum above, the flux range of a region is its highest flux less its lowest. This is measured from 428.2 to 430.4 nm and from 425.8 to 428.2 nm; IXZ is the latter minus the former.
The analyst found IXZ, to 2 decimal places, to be 0.06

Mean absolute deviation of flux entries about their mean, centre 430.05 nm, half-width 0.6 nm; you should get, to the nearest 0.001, 0.012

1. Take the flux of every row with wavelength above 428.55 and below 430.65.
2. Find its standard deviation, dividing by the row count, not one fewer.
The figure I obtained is 0.0128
